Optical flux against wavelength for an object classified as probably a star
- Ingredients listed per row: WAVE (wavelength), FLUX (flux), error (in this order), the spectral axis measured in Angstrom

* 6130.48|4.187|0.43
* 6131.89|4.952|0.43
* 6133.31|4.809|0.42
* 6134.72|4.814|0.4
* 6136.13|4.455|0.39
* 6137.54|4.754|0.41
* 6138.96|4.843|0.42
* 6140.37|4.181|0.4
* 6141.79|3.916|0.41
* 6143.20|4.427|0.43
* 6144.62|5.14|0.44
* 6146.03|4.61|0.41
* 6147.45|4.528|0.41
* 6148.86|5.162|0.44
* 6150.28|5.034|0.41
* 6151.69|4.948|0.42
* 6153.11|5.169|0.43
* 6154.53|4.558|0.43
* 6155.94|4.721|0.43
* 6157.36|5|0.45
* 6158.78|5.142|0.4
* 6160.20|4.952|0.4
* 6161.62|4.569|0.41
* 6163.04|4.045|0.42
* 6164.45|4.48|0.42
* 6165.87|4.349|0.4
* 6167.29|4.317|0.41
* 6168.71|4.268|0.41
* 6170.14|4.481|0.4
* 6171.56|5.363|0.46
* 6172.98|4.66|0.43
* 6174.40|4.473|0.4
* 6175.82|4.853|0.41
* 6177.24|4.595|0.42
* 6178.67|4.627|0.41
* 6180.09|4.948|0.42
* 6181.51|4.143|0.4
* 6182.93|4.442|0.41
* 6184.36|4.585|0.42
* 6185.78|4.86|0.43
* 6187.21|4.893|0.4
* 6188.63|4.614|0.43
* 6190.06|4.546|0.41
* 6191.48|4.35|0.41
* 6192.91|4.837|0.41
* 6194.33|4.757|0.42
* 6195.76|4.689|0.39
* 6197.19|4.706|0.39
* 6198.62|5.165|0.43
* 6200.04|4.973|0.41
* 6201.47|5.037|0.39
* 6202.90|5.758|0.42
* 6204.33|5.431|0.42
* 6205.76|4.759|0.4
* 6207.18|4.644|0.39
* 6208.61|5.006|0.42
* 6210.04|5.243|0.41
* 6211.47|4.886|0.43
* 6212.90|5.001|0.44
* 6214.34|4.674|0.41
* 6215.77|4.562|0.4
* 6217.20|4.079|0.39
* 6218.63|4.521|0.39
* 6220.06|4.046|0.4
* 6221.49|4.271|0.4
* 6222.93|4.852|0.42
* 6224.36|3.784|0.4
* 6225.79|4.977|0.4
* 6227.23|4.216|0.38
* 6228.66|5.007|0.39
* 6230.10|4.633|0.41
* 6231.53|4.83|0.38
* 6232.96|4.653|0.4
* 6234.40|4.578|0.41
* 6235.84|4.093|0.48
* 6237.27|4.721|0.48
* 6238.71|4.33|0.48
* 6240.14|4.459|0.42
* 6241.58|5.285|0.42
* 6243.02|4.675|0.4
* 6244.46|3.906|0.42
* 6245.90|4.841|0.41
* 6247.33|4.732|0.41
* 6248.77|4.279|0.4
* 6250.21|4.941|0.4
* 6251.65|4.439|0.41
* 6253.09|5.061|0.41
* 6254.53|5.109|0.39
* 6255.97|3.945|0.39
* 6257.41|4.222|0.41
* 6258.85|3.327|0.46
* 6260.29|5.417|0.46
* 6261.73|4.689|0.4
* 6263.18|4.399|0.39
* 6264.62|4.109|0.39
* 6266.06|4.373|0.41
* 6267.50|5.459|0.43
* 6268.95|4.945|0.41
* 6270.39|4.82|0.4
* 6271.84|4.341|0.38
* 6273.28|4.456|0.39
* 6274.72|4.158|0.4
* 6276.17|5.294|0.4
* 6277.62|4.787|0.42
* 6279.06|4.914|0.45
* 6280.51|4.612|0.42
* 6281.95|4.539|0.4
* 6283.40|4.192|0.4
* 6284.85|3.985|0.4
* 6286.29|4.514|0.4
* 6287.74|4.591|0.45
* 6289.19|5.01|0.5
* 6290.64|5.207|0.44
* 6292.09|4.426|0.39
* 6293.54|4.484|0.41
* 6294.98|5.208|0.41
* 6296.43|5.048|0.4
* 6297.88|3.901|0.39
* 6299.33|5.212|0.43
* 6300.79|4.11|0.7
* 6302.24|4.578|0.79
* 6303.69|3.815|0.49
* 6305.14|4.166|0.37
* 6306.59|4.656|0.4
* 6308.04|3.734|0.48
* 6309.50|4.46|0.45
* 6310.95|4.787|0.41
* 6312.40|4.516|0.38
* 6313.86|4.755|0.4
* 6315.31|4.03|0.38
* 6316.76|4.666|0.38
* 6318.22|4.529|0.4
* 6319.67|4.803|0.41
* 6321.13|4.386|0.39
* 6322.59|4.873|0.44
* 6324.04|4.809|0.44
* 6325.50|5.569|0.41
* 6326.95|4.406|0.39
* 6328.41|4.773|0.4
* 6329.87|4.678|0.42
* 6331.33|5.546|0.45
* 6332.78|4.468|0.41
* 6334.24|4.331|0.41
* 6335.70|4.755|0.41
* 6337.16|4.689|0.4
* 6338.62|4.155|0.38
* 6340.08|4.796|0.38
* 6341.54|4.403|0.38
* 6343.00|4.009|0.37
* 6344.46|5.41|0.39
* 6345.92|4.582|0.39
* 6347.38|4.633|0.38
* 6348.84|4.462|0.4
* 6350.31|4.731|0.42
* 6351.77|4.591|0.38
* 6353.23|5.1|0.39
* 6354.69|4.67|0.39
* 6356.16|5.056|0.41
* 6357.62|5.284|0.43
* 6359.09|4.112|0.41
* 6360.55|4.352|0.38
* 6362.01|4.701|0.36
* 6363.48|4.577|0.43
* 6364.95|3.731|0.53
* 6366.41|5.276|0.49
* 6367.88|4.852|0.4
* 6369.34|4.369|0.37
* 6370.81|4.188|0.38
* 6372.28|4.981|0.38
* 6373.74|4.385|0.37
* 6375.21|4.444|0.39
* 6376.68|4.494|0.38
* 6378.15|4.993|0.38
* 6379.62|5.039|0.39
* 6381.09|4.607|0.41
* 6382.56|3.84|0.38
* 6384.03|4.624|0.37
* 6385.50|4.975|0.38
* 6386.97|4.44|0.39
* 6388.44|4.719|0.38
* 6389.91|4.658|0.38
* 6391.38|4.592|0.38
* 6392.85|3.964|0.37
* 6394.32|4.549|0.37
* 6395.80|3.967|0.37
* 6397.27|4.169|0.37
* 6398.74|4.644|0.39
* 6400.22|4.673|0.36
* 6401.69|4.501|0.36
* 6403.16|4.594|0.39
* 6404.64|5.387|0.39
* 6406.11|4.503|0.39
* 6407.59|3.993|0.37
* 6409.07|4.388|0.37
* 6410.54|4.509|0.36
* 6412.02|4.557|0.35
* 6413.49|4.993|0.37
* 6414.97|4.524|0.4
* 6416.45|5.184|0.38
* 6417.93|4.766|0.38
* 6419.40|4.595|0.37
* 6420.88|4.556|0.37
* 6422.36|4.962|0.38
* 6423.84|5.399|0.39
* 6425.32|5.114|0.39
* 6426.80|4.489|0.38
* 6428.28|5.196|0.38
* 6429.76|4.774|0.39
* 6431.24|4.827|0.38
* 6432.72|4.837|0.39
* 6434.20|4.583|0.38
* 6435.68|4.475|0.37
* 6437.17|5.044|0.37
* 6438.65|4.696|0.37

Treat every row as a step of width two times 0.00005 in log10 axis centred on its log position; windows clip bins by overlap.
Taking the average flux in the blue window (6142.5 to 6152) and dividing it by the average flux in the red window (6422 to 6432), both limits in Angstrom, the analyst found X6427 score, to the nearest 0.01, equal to 0.97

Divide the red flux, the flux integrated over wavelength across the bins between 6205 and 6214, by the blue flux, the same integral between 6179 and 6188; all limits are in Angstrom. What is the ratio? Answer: 1.06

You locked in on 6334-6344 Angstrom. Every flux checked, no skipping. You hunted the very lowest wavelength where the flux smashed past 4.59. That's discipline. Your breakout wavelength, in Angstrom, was 6335.70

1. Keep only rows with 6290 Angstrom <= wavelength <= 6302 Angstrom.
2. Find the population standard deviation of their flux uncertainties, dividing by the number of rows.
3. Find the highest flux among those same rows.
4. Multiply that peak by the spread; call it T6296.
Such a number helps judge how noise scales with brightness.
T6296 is 0.507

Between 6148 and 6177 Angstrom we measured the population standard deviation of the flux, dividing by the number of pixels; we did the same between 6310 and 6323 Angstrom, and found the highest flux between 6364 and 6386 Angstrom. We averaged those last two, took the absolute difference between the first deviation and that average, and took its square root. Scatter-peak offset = 1.553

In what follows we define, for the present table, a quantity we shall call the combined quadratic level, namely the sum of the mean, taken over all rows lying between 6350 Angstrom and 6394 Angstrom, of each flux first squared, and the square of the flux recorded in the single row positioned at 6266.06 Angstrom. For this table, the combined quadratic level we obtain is 41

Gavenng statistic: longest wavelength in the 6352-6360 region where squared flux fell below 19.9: 6359.09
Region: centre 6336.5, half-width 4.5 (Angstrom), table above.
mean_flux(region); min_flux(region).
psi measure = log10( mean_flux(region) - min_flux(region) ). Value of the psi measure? -0.42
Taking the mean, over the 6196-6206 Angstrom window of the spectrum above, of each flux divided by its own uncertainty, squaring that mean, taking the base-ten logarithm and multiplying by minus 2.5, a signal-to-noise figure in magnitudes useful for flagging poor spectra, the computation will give -5.49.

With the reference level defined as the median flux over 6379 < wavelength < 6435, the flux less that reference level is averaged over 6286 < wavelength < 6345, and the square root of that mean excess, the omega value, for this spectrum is 0.12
